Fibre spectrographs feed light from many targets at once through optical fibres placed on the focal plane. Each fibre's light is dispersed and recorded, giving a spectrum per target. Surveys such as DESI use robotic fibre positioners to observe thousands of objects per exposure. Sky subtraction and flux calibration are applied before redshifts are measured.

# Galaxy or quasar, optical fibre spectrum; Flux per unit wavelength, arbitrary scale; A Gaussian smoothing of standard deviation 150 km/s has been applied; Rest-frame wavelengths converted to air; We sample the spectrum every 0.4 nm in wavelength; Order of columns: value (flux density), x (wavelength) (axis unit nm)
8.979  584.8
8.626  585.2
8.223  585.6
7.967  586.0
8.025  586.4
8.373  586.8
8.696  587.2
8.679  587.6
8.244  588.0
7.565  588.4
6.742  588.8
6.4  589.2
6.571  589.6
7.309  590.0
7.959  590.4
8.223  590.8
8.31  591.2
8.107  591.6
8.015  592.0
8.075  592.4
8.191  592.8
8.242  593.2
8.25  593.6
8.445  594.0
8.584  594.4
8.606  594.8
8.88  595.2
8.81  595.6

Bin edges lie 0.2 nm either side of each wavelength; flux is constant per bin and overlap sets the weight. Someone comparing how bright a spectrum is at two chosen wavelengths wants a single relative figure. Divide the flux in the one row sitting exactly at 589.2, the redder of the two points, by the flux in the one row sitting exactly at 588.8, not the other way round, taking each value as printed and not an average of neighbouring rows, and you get 0.95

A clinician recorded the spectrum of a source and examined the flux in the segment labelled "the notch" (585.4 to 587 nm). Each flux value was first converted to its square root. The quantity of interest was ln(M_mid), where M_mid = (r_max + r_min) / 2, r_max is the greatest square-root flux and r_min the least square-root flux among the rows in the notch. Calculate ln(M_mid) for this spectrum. 1.050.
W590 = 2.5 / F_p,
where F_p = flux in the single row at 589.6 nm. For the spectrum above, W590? 0.380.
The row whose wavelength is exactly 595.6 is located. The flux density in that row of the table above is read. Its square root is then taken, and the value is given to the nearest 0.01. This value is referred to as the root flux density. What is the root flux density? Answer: 2.97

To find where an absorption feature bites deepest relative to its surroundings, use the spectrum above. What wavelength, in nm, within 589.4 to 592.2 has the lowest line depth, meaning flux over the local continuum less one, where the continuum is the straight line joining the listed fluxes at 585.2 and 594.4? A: 589.6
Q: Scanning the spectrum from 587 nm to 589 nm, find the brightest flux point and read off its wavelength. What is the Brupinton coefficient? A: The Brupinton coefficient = 587.2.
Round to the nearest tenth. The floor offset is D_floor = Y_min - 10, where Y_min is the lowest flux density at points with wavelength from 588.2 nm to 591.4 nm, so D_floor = -3.6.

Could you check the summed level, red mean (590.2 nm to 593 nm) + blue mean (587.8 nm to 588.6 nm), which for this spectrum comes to 16.0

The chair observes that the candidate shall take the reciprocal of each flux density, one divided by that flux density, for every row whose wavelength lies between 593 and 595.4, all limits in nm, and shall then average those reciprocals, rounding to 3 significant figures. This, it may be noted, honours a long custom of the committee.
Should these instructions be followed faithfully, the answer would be 0.118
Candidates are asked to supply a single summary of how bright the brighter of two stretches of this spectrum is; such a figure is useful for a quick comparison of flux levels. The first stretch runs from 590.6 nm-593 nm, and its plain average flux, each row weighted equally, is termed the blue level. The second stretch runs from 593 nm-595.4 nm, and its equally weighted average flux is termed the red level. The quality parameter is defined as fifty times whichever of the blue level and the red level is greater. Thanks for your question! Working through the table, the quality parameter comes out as 425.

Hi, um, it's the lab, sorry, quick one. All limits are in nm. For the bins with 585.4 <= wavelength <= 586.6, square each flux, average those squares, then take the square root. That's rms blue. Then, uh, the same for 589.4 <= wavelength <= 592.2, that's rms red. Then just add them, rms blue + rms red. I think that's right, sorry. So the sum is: 15.9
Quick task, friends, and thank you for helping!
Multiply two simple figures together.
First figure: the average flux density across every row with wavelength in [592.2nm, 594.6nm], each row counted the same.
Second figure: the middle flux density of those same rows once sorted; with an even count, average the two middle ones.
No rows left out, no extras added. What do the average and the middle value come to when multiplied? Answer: 68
